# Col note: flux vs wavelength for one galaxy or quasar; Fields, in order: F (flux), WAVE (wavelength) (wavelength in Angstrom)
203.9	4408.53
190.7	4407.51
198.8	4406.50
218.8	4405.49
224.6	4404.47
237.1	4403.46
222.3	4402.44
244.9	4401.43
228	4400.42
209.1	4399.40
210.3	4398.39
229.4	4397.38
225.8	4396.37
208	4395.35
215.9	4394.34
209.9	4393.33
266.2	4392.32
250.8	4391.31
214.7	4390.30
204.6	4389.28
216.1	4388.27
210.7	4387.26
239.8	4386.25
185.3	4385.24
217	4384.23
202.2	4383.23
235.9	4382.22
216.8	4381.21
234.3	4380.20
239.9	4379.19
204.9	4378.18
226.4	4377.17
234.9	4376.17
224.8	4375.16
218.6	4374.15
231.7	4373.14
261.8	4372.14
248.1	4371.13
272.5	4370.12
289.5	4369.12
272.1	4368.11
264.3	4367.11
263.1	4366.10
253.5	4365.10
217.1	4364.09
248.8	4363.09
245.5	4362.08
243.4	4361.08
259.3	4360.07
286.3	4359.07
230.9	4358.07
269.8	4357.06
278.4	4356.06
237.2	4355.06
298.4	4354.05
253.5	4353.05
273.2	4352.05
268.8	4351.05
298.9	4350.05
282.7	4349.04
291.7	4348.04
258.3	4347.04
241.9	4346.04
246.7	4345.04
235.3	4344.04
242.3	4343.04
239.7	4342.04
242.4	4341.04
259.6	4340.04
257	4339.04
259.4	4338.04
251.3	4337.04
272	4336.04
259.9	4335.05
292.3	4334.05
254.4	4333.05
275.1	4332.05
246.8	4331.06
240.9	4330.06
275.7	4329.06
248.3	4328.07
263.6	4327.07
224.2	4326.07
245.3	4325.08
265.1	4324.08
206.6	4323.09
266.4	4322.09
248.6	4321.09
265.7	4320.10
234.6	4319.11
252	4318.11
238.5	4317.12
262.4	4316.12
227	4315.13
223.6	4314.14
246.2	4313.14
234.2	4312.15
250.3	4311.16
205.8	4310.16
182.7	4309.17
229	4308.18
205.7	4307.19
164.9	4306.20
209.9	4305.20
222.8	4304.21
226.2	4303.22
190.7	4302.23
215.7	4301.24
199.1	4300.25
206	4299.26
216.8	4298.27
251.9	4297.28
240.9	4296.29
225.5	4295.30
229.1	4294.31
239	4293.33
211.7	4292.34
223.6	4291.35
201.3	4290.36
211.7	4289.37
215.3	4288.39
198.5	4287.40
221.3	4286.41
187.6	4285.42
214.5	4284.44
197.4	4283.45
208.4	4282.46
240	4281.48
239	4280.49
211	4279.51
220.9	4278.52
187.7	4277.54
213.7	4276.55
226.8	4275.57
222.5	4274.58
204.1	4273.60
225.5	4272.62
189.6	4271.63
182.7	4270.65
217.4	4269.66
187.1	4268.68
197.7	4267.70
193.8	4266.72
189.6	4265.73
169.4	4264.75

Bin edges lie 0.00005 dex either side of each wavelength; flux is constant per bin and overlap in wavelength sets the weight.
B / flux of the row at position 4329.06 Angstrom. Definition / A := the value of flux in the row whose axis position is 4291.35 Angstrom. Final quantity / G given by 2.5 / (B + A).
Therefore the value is 0.0050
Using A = 223.6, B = 275.7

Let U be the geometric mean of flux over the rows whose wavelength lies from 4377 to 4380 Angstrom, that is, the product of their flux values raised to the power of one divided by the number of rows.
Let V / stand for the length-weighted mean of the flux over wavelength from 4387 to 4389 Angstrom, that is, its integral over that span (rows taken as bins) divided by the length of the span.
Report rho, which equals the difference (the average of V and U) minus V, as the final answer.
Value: 5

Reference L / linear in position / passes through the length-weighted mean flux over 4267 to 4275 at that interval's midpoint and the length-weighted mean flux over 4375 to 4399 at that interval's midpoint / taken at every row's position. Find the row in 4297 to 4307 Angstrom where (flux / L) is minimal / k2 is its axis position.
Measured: 4306.20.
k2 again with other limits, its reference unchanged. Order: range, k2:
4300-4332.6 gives 4306.20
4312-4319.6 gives 4314.14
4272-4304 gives 4285.42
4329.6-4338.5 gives 4330.06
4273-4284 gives 4277.54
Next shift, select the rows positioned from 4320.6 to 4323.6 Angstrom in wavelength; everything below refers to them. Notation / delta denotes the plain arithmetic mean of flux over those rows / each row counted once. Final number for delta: 241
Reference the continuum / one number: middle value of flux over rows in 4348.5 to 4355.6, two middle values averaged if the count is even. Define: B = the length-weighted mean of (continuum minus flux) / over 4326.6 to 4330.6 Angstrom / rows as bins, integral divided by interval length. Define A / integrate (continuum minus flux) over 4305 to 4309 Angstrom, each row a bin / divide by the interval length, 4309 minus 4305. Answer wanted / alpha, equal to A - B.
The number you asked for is 57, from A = 73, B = 16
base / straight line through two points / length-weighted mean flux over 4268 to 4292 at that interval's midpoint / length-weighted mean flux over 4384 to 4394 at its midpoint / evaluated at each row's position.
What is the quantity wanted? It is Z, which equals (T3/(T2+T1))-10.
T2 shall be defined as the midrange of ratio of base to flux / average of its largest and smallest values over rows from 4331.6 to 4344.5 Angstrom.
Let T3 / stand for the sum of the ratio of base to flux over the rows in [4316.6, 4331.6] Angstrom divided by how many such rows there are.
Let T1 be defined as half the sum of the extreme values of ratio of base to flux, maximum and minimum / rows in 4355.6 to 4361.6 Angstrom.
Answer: -9.48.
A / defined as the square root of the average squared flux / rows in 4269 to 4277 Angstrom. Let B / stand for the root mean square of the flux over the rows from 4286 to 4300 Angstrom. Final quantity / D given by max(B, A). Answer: 221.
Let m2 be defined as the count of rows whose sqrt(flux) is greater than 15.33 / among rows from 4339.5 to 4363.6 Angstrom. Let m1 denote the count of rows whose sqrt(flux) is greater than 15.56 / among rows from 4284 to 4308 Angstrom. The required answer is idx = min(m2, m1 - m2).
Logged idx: -22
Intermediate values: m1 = 1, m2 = 23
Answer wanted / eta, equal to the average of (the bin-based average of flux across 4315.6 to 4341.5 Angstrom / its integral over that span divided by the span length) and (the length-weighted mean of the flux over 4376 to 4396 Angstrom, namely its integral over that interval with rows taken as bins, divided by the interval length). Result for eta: 238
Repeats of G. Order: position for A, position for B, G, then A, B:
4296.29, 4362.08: 0.0051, 240.9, 245.5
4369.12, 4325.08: 0.0047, 289.5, 245.3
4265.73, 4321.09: 0.0057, 189.6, 248.6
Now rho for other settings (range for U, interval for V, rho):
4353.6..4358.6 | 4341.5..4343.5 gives 10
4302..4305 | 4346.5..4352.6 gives -33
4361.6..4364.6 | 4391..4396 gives 4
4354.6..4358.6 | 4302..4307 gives 25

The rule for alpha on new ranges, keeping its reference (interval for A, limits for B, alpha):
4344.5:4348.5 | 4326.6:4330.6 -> -2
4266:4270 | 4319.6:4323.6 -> 49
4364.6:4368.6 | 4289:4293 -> -50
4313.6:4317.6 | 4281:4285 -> -24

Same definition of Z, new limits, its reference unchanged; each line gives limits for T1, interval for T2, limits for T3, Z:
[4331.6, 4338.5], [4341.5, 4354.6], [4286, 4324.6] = -9.41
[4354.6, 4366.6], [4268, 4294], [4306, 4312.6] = -9.46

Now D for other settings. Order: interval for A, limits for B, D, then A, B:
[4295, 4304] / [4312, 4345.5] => 251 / 220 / 251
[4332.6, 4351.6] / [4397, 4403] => 261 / 261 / 224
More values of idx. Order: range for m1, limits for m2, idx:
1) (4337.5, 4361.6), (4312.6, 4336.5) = 0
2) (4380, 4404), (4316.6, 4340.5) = -18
